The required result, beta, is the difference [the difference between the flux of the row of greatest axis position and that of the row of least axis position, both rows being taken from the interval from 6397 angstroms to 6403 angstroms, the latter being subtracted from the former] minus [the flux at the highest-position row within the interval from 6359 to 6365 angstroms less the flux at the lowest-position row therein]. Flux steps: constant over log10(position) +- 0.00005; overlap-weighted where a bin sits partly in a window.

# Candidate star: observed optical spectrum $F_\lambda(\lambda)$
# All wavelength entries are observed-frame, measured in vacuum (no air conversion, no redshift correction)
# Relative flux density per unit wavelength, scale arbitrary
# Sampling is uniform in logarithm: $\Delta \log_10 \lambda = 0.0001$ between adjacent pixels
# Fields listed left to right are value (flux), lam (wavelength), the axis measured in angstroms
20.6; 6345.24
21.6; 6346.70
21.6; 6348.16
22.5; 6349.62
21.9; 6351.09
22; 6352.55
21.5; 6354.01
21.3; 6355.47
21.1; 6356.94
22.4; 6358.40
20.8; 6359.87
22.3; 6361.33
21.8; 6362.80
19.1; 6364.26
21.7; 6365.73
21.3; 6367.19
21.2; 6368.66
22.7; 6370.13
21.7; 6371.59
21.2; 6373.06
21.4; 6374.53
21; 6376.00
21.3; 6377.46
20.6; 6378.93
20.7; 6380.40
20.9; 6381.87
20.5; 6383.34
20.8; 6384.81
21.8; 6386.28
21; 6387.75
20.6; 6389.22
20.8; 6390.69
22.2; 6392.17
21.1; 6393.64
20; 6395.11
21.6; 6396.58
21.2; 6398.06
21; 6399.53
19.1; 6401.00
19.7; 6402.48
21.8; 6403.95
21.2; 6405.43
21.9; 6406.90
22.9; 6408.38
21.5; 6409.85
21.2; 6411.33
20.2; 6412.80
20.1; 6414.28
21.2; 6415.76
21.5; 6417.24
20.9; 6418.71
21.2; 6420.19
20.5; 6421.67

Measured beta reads 0.20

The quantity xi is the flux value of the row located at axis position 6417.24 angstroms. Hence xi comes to 21.5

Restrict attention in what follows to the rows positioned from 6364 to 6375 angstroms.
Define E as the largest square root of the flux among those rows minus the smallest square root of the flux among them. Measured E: 0.39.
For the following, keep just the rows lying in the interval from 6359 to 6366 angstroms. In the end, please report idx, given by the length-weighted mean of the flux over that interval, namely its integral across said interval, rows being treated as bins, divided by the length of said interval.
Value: 21.1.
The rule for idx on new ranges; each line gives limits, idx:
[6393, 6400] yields 21.0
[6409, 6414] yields 21.0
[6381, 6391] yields 20.9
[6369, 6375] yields 21.7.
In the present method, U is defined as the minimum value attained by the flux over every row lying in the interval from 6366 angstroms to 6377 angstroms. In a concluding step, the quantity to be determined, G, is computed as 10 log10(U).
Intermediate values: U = 21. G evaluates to 13.2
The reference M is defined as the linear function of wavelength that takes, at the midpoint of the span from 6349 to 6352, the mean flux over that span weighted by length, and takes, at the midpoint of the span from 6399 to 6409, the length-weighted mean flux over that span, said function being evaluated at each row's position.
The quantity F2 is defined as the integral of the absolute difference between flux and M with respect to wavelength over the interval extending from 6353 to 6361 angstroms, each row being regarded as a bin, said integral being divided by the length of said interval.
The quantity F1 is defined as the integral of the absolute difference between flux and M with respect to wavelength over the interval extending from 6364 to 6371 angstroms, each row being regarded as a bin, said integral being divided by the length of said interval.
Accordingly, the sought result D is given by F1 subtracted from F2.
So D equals -0.13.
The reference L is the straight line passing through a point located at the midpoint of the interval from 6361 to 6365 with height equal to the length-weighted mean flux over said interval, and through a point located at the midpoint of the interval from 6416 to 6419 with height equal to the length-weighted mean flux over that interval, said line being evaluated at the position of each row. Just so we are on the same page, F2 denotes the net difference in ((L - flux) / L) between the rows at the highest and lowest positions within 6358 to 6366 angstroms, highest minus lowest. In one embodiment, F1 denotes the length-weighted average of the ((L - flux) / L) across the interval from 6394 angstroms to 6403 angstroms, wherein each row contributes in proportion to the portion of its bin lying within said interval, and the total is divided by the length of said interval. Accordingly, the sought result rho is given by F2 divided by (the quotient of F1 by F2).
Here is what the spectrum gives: 0.04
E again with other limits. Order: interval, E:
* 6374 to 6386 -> 0.10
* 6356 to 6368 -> 0.36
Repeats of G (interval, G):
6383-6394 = 13.1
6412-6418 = 13.0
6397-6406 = 12.8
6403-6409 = 13.3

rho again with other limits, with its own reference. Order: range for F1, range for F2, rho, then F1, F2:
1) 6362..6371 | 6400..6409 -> -1.78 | -0.02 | -0.177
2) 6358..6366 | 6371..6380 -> -0.17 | -0.02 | 0.055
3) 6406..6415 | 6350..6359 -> -0.15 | 0.00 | -0.021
